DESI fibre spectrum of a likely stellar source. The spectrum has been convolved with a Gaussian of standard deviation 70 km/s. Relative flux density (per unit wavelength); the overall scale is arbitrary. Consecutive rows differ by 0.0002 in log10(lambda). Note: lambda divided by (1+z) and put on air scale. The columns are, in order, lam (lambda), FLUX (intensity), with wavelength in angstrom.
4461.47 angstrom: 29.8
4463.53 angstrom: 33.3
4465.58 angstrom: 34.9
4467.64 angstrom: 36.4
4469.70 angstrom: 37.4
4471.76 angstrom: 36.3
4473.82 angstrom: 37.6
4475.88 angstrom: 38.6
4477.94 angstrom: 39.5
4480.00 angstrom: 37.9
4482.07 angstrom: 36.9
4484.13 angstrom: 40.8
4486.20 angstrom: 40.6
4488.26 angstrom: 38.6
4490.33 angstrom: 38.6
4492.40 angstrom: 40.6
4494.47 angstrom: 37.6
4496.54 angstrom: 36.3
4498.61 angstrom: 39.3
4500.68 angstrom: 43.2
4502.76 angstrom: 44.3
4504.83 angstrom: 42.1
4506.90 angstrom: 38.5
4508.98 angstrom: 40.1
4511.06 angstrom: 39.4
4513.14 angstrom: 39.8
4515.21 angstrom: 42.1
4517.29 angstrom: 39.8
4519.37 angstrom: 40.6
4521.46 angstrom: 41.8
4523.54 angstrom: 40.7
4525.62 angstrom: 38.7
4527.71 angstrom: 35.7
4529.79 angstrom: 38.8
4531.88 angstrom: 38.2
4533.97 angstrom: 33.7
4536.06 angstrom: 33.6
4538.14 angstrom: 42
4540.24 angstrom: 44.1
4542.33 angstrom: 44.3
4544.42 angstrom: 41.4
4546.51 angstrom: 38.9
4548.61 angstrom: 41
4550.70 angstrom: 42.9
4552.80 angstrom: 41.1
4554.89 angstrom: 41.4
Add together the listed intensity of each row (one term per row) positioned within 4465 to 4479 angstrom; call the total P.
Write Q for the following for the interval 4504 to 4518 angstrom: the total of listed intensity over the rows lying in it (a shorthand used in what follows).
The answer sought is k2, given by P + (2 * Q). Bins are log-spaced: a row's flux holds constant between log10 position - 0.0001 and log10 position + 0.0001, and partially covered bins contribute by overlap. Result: 824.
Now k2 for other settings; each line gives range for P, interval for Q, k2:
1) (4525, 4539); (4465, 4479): 782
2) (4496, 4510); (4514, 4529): 843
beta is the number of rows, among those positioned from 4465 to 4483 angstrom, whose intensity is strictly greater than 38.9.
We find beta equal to 1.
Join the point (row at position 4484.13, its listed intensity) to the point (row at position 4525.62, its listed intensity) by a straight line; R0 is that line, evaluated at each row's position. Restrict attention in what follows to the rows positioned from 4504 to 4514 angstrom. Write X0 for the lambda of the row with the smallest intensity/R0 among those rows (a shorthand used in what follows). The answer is 4506.90 angstrom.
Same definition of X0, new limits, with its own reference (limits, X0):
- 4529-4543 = 4536.06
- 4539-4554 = 4546.51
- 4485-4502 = 4496.54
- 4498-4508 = 4506.90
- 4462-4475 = 4463.53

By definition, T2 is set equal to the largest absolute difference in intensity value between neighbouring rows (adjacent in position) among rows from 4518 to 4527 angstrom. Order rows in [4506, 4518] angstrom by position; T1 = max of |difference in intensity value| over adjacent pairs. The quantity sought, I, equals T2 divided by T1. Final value 0.9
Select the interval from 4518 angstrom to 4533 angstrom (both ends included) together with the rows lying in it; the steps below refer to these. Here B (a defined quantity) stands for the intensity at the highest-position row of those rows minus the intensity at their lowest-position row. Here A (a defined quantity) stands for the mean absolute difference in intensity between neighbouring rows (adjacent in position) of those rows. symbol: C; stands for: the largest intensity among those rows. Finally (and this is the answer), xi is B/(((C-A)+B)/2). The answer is -0.13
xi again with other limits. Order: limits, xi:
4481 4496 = 0.04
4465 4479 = 0.21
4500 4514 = -0.17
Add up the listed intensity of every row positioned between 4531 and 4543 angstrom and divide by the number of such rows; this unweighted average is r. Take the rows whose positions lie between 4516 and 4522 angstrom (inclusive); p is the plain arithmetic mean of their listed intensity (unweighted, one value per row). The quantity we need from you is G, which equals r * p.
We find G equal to 1601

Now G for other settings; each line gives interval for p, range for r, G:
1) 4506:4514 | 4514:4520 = 1611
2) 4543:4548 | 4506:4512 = 1579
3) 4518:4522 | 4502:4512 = 1684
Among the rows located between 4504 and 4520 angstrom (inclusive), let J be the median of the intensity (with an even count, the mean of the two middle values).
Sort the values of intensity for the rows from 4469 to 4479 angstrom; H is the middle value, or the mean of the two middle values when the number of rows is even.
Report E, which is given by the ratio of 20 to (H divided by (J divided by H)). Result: 0.57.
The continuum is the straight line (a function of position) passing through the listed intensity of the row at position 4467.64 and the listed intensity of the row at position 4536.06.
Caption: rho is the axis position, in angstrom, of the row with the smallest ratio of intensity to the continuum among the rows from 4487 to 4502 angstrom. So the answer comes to 4496.54 angstrom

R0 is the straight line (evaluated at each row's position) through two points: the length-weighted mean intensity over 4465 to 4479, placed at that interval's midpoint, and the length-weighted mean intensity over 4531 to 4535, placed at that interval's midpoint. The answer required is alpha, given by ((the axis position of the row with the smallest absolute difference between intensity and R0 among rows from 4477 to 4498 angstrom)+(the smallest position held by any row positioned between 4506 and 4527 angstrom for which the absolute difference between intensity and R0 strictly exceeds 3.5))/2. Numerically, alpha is 4495.5 angstrom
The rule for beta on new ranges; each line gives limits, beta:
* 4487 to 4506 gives 5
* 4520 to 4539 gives 3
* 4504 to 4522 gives 8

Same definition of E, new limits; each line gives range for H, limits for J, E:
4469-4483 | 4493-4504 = 0.56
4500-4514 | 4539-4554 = 0.51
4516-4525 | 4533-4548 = 0.50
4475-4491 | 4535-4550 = 0.56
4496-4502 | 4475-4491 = 0.50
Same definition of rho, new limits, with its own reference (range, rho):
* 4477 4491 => 4482.07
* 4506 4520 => 4506.90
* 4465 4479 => 4465.58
